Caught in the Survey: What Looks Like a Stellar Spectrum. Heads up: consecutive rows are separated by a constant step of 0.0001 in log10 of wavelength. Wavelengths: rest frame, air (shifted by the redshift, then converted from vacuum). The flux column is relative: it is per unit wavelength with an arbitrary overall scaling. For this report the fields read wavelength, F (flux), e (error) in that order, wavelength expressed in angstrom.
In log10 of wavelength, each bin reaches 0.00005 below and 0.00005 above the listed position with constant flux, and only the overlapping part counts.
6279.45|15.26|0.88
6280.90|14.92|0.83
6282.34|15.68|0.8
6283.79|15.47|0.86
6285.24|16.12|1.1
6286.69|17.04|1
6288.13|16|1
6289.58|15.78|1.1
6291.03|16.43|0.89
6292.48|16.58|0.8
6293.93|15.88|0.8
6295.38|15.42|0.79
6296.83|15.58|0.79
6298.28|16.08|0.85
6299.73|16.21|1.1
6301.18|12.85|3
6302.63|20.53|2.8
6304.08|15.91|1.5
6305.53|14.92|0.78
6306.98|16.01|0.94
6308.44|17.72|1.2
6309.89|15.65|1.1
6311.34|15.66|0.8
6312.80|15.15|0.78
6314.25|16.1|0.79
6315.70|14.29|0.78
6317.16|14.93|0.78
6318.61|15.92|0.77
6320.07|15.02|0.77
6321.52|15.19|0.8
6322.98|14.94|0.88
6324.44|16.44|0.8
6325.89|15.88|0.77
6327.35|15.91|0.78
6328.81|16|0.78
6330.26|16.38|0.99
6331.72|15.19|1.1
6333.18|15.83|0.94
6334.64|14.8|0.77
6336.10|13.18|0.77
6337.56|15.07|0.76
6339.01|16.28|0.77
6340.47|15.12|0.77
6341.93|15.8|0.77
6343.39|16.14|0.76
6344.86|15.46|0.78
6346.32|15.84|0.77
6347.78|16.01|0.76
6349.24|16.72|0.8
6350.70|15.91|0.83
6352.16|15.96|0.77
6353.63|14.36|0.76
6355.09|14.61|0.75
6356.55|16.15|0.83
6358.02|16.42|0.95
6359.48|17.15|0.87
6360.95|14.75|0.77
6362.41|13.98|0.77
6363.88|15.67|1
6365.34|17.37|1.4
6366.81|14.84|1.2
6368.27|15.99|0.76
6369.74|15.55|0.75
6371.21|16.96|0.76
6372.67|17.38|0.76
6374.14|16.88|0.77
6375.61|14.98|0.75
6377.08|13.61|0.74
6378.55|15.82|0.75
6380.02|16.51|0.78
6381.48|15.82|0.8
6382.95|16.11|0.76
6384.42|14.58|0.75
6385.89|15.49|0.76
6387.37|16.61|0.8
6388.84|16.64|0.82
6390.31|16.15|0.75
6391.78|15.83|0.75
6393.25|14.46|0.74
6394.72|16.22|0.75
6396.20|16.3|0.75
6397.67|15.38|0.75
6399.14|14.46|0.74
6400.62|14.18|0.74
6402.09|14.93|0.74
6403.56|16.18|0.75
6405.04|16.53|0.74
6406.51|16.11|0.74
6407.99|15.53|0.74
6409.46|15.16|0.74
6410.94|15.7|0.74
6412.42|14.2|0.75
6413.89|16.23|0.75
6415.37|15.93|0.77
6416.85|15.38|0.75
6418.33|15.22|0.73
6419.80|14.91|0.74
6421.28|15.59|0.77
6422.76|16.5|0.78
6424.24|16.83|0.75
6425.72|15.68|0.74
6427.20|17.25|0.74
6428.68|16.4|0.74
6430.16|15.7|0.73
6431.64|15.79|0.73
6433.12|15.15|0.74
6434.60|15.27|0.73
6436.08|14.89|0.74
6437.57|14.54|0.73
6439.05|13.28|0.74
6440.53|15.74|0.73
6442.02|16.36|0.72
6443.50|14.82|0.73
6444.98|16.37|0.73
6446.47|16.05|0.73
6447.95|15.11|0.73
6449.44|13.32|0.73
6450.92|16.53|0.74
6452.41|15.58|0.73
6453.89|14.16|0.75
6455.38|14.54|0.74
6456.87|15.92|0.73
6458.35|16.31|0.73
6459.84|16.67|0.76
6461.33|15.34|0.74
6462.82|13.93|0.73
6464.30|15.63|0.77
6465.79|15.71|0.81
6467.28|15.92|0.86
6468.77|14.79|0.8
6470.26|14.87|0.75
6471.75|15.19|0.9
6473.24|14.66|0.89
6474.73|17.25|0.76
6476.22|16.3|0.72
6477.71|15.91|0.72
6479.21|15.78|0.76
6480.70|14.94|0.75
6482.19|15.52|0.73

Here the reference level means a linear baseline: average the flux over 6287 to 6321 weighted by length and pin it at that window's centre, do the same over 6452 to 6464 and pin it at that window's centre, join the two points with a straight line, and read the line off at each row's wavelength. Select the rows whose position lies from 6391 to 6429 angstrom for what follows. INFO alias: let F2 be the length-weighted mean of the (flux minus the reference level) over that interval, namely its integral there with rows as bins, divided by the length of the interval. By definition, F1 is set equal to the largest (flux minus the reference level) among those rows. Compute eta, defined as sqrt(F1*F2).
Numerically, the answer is 0.54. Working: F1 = 1.82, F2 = 0.16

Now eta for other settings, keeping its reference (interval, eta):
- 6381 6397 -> 0.54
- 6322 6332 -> 0.18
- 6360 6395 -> 0.52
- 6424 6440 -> 0.37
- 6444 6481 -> 0.58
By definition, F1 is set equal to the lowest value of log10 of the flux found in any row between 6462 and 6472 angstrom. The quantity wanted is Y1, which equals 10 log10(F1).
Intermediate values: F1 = 1.14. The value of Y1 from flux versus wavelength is 0.58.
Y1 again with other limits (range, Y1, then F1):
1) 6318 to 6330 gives 0.70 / 1.17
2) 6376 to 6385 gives 0.55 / 1.13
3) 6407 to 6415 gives 0.62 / 1.15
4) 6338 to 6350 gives 0.72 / 1.18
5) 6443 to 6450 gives 0.51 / 1.12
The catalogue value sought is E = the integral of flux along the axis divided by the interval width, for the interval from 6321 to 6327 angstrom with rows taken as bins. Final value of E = 15.6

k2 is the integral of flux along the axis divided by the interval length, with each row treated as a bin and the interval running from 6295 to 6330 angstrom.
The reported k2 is 15.8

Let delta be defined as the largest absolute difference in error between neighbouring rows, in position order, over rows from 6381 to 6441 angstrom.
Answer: 0.07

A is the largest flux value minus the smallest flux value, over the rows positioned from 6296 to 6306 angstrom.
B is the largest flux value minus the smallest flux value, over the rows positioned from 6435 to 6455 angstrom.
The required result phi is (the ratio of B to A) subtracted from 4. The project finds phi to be 3.6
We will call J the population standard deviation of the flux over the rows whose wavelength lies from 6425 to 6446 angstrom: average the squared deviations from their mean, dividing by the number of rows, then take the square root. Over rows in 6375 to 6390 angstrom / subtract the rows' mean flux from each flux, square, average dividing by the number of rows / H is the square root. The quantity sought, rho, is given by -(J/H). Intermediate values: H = 0.93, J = 0.94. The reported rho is -1.01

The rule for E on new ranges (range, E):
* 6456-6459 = 16.1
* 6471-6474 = 14.9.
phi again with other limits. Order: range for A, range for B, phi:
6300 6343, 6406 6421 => 3.7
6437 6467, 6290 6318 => 1.7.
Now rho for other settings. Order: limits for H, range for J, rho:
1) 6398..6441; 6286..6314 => -1.64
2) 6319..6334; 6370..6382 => -2.20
